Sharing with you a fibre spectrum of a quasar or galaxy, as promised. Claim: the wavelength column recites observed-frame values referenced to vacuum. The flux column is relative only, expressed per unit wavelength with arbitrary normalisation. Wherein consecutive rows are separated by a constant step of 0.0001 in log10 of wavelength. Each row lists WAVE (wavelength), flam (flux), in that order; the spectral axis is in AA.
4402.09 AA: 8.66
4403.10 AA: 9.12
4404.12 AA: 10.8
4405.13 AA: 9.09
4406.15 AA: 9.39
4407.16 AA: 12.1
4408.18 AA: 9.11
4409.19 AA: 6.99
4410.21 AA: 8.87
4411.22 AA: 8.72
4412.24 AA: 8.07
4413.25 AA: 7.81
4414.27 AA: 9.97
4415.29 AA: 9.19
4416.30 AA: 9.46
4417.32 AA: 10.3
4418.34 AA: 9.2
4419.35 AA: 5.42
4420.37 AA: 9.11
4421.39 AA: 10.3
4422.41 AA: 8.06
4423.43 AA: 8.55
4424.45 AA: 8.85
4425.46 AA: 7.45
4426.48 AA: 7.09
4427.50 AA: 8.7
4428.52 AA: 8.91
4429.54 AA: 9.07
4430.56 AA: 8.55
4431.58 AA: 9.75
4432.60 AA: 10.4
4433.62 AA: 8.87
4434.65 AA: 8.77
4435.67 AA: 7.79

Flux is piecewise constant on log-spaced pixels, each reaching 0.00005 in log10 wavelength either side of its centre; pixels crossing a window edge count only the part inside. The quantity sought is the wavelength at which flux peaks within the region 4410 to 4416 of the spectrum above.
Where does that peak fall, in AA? 4414.27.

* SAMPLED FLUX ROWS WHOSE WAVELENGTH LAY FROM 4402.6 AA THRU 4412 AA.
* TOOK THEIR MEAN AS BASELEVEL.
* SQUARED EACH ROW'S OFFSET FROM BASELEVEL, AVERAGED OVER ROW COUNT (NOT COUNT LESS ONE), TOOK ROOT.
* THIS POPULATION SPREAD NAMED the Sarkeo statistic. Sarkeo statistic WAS 1.34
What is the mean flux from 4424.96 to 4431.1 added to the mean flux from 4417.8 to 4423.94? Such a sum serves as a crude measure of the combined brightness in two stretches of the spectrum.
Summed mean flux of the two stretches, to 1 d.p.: 16.7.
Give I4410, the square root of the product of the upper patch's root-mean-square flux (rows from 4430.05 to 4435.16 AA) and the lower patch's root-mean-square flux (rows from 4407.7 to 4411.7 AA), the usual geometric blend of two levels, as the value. 8.9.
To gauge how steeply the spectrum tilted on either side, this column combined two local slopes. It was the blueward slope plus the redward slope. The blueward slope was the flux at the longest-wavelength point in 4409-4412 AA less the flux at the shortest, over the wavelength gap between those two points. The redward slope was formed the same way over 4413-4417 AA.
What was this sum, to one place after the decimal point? 1.4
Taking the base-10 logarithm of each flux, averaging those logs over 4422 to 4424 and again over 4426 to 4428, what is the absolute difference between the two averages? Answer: 0.024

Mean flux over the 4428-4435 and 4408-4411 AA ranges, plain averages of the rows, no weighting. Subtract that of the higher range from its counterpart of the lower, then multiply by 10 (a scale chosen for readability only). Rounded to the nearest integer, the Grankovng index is -9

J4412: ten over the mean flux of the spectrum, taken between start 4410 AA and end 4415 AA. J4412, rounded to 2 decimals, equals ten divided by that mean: 1.15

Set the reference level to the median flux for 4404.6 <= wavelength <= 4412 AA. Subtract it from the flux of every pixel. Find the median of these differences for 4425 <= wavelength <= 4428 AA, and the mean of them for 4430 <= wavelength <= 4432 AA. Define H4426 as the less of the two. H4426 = -1.64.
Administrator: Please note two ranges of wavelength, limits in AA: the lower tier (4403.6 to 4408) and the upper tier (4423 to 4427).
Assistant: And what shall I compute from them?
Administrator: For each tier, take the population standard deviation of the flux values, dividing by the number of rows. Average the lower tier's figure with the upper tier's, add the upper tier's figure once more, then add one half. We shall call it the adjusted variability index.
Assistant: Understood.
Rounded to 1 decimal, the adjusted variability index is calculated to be 2.2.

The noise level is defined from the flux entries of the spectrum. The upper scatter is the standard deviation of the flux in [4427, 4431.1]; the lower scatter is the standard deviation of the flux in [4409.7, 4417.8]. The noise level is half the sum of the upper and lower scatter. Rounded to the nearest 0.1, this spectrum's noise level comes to 0.5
